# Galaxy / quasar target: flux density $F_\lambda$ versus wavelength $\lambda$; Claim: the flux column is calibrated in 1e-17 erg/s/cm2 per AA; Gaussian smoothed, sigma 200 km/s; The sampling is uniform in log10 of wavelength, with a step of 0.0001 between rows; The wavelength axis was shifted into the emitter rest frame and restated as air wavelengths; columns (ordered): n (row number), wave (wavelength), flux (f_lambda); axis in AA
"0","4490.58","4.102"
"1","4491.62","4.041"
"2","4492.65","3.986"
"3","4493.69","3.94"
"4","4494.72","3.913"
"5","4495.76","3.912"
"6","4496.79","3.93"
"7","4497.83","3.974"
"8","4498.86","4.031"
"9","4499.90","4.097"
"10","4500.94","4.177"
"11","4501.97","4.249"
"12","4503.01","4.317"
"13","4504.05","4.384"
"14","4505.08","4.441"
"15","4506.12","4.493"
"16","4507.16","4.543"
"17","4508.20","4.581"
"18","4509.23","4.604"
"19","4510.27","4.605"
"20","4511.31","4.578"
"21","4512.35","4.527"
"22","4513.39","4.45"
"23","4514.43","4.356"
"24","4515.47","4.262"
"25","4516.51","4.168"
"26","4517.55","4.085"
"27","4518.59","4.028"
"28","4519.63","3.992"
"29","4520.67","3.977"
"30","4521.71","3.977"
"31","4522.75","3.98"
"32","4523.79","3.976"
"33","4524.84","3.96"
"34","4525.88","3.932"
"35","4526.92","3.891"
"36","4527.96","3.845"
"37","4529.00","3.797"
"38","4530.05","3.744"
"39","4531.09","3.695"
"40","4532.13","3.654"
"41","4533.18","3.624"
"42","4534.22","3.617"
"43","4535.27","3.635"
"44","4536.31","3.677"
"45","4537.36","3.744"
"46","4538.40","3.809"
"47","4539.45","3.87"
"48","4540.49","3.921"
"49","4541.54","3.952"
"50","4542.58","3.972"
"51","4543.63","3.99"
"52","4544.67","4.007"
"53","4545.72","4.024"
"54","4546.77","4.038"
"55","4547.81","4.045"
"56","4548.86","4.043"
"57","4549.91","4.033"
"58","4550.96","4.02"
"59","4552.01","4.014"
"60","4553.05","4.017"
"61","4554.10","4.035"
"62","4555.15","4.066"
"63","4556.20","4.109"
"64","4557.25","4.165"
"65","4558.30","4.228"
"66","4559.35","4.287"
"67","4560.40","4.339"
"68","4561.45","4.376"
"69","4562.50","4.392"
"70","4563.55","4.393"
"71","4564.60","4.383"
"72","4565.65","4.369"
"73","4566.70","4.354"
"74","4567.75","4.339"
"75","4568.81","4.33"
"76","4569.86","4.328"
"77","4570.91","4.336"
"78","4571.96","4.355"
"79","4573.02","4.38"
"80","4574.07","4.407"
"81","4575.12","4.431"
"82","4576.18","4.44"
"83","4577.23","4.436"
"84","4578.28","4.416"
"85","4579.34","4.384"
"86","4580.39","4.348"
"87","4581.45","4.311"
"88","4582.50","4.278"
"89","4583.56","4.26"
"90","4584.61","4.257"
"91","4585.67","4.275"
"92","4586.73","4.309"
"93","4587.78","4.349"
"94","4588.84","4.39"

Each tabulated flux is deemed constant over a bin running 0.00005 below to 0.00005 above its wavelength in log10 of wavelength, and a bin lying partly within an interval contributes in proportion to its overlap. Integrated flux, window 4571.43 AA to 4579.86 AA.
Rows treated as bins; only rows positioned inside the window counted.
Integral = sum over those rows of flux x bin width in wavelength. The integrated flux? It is 37.1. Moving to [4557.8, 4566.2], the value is 36.5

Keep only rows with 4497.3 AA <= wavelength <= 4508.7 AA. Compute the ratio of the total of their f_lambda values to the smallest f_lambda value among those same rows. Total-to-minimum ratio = 11.9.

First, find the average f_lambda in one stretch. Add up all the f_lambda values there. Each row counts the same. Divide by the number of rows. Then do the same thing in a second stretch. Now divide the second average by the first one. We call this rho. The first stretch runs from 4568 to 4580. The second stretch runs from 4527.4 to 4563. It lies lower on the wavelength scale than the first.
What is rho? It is 0.90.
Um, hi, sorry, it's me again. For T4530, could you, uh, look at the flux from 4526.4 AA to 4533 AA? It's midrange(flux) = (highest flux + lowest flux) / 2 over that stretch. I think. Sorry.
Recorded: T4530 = 3.77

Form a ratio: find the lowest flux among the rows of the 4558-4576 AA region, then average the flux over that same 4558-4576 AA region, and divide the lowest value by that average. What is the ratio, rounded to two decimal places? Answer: 0.97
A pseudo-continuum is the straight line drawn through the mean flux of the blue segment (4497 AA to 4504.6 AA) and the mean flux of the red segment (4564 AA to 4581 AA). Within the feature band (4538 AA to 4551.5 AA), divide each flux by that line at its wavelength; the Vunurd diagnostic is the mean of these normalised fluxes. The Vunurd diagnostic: 0.926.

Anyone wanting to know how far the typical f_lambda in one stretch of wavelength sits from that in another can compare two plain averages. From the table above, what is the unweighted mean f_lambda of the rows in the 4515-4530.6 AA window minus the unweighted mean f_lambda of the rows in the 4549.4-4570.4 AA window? -0.3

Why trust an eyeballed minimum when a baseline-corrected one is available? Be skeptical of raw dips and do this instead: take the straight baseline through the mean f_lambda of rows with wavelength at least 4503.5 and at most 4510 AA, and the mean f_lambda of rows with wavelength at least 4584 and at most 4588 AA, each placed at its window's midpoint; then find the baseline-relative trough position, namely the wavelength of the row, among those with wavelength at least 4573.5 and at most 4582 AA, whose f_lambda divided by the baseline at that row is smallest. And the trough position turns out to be 4581.45 AA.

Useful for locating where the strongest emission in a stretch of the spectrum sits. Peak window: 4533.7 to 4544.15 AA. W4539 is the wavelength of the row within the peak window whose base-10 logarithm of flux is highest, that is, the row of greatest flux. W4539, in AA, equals 4543.63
